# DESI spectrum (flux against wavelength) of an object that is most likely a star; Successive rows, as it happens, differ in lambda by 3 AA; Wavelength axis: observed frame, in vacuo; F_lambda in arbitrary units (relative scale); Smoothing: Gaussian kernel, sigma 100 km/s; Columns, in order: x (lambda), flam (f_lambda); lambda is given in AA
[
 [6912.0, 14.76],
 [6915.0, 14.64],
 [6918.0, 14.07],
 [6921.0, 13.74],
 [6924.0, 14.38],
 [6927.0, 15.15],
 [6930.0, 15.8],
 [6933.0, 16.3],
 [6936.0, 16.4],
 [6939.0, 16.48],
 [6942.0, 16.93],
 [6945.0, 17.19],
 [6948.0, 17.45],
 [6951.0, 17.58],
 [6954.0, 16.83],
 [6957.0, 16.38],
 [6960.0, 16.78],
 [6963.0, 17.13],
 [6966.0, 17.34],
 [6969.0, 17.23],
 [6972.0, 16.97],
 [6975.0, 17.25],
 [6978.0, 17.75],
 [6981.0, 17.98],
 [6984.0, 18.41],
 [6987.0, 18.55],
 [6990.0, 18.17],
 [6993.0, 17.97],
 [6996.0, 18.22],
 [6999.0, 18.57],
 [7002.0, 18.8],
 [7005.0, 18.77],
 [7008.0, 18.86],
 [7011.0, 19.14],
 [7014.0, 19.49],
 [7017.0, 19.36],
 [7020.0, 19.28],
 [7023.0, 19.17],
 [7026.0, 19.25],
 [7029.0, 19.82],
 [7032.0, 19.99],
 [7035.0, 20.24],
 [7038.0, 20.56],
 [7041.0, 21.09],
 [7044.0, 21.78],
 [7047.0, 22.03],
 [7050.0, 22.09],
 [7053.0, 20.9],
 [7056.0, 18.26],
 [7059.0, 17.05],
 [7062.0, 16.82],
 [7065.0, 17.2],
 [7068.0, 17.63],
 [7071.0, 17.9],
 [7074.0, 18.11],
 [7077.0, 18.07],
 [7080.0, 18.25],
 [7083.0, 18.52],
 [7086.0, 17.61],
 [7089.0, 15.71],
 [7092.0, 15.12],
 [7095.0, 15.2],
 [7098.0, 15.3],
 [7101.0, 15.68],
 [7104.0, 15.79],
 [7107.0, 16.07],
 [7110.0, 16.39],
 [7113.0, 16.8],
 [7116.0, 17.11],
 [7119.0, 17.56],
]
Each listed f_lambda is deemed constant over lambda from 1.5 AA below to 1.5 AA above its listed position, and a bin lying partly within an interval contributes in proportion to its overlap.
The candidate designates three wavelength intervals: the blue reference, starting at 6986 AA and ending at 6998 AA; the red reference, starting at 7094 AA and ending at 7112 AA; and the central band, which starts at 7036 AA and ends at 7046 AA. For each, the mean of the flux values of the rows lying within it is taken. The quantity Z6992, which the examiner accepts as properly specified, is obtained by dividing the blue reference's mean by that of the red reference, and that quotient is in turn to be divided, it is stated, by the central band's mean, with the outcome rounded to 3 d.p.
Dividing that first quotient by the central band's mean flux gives 0.055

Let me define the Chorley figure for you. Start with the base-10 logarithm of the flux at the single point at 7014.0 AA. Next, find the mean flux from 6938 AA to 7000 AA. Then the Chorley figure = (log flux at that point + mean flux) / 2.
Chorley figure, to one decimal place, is 9.4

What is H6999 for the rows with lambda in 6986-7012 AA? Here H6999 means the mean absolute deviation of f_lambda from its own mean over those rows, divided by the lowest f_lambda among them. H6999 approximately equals 0.017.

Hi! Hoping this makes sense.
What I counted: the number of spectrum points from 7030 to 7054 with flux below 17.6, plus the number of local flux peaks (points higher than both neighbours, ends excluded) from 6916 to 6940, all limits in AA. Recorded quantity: 0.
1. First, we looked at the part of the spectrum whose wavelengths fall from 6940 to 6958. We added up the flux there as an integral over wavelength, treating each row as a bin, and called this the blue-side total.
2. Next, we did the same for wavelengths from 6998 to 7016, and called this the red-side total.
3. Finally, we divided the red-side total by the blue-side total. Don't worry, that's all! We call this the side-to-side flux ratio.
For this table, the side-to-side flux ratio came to 1.11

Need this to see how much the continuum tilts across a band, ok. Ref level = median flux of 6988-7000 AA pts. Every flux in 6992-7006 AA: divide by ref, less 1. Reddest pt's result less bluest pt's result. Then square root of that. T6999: 0.21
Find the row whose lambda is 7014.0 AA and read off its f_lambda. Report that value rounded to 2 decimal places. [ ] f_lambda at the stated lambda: 19.49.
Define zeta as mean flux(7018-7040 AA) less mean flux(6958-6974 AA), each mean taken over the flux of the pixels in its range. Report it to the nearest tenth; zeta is 2.7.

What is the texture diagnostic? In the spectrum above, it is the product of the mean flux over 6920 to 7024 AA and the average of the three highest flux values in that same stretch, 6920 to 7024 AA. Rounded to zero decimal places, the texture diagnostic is 339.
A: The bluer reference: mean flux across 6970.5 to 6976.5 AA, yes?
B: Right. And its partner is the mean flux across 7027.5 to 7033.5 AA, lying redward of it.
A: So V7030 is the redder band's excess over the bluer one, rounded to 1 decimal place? 2.8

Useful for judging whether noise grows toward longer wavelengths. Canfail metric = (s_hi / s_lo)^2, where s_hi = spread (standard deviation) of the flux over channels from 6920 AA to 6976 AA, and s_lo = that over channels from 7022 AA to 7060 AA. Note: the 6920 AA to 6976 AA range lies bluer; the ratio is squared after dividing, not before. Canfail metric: 0.5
